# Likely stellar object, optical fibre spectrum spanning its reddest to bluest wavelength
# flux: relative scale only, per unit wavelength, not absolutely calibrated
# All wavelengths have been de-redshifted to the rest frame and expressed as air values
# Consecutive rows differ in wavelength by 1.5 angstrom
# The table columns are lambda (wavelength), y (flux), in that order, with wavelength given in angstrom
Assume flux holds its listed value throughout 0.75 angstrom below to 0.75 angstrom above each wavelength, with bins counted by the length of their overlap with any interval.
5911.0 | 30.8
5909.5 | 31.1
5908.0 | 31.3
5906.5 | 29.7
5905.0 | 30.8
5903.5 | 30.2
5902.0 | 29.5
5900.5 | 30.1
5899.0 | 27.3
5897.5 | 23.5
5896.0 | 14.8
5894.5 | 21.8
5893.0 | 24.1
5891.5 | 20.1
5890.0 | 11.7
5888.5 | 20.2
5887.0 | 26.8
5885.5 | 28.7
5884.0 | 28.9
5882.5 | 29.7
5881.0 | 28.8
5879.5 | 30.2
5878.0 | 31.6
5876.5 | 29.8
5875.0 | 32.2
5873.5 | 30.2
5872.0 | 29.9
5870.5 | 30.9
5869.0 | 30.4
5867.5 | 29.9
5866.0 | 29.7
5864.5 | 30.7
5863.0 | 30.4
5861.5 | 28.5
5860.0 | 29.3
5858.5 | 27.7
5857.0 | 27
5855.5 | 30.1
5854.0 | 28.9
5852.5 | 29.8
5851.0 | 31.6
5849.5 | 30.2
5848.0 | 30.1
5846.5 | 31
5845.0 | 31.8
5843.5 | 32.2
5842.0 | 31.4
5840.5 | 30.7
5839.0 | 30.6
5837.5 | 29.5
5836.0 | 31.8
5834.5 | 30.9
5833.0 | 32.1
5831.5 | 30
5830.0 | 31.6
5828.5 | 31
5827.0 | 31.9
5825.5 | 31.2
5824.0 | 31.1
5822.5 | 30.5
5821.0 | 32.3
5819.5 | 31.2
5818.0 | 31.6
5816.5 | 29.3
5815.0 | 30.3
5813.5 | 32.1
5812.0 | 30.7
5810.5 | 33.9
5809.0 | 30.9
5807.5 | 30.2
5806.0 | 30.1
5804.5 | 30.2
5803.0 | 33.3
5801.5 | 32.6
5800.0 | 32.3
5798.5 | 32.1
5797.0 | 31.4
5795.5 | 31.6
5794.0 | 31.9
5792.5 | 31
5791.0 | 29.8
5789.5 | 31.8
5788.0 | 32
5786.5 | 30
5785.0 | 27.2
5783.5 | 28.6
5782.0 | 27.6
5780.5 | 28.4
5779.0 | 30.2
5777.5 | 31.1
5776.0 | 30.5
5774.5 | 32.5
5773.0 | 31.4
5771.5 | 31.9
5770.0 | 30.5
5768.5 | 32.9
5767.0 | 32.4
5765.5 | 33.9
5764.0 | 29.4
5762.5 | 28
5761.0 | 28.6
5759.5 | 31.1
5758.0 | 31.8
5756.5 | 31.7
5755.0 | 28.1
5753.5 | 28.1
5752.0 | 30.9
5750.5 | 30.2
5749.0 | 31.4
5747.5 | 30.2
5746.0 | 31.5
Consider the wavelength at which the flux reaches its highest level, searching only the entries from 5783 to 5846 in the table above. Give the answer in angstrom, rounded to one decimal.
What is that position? 5810.5 angstrom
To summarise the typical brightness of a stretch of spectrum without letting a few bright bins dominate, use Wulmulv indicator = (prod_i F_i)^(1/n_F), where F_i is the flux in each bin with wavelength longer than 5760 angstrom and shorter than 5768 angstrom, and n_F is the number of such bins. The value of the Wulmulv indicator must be 30.4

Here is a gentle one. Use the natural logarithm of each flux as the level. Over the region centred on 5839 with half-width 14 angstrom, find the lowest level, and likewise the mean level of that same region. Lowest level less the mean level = -0.050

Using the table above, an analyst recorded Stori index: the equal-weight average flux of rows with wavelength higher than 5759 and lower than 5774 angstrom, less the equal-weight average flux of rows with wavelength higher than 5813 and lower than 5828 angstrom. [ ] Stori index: -0.1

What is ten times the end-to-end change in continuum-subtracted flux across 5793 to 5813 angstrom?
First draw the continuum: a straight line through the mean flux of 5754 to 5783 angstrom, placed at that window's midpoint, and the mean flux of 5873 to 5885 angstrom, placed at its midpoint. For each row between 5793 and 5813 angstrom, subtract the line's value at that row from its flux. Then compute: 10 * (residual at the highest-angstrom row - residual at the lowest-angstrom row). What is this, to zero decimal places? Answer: -11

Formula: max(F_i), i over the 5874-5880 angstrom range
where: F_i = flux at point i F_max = 32.2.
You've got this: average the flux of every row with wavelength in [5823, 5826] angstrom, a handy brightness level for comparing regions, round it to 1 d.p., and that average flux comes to 31.1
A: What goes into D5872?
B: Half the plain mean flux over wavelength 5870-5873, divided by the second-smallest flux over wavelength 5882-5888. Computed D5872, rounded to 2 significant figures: 0.53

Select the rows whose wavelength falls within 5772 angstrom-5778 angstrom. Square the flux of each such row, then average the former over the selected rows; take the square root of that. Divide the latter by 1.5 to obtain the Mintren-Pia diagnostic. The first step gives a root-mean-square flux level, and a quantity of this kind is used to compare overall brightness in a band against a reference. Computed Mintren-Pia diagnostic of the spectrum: 20.9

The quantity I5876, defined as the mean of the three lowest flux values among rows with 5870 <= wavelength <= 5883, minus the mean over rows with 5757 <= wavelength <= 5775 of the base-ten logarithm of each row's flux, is 27.9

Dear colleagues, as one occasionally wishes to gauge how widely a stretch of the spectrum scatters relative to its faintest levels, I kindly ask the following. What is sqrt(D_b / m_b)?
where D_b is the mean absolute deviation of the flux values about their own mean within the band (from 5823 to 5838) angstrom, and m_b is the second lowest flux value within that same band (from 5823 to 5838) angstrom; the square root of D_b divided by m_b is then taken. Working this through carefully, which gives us 0.14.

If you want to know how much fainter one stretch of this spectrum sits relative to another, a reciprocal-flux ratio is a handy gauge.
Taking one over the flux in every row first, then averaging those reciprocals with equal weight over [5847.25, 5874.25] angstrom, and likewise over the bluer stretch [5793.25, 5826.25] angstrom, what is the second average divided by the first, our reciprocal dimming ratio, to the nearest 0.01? 0.95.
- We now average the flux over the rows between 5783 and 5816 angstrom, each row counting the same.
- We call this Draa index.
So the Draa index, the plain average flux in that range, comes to 31.1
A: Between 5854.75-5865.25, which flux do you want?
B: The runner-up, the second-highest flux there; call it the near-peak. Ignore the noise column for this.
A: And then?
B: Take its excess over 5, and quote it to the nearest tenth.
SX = 25.4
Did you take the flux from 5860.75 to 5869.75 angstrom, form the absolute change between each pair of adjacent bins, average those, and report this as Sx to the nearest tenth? 0.8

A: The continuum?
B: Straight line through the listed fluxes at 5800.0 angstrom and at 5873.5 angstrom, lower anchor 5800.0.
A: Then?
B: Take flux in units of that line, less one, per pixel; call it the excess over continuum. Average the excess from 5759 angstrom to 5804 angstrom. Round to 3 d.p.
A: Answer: -0.060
